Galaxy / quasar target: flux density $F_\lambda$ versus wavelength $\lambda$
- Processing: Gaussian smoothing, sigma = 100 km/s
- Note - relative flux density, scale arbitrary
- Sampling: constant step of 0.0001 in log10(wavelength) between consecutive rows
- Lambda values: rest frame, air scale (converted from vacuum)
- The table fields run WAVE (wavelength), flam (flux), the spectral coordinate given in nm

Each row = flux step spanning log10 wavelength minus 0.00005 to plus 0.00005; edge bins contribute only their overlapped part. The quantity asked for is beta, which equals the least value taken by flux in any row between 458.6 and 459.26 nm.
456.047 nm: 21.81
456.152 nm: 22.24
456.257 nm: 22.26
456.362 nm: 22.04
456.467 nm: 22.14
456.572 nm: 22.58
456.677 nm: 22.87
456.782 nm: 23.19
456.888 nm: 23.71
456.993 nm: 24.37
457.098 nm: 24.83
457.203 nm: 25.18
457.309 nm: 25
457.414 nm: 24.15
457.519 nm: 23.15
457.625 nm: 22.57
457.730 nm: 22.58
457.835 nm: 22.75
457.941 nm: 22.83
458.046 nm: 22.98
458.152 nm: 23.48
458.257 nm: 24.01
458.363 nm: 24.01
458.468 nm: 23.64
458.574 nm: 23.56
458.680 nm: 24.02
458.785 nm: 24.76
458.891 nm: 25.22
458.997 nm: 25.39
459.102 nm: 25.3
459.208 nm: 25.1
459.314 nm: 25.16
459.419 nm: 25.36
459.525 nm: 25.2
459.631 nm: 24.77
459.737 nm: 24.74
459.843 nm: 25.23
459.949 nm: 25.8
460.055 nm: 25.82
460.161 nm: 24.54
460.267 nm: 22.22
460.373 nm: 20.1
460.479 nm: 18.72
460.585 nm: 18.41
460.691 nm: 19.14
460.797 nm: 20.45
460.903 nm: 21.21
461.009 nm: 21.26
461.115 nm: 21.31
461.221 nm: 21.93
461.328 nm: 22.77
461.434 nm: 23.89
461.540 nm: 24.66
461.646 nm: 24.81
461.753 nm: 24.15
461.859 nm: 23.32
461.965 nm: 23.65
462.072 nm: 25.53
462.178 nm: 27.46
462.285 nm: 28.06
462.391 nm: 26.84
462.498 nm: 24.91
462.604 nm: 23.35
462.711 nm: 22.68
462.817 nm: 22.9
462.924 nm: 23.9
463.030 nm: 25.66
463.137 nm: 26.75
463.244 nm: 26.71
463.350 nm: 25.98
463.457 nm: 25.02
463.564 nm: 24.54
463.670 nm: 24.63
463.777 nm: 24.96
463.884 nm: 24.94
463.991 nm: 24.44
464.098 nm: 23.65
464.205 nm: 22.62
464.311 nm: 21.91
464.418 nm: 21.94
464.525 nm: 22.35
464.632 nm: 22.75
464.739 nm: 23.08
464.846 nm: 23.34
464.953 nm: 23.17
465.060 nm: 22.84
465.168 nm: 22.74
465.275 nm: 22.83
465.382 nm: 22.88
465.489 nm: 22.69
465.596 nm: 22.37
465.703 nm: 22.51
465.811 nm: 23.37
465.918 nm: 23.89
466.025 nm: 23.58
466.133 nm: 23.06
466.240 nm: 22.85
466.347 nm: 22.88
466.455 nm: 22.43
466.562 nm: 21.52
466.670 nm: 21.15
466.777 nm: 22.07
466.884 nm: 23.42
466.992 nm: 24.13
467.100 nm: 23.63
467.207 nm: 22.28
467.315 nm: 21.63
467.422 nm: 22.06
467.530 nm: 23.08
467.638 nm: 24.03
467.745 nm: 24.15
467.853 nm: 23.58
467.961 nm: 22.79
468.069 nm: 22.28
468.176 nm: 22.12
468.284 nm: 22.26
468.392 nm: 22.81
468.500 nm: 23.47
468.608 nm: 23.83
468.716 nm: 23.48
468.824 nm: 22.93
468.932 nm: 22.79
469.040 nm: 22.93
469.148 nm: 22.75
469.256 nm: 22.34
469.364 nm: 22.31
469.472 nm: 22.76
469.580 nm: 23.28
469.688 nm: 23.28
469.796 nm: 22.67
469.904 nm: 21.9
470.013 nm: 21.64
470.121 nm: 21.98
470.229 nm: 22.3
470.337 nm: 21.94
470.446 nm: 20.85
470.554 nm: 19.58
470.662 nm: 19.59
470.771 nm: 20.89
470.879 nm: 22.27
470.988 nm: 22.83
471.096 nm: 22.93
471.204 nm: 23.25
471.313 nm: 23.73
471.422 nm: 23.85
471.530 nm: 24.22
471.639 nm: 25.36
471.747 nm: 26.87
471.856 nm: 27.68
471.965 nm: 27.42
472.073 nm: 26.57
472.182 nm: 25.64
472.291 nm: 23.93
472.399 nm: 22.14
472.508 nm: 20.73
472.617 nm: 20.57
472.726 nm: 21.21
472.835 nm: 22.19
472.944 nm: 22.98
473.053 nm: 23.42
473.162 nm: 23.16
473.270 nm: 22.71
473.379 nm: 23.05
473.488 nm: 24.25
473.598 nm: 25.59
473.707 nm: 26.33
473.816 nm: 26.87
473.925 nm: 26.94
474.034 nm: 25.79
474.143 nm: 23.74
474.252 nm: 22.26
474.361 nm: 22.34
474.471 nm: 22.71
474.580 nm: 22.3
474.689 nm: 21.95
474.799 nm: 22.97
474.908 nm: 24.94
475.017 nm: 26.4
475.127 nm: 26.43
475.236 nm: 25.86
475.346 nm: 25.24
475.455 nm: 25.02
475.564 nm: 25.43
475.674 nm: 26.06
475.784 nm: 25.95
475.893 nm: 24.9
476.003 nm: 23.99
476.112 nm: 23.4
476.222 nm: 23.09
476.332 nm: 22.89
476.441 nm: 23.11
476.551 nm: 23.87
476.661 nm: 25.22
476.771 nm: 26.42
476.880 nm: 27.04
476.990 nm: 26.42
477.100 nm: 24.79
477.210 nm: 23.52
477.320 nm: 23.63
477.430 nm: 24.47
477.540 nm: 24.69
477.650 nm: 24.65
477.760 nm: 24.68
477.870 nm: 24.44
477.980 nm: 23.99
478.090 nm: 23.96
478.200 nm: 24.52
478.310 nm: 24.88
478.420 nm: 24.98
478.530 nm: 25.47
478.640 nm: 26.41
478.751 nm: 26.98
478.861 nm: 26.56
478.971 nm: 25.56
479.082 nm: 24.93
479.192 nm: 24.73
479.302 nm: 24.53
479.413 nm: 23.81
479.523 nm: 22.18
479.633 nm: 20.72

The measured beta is 24.02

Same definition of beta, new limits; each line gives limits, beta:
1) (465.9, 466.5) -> 22.43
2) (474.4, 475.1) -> 21.95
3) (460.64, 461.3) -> 19.14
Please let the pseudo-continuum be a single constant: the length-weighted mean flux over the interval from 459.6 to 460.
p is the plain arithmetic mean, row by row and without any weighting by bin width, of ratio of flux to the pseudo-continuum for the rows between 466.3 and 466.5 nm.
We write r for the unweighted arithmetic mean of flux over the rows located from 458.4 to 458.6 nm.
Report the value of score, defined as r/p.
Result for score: 26.2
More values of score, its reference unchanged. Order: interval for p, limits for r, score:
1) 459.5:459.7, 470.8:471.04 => 22.7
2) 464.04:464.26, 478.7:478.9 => 29.1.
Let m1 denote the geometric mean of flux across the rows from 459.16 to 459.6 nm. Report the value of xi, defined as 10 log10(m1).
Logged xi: 14.0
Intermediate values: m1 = 25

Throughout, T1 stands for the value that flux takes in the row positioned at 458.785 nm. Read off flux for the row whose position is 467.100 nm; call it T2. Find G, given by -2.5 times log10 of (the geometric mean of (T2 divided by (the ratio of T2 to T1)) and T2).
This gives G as -3.46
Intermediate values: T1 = 24.76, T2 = 23.63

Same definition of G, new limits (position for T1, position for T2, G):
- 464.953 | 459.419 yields -3.46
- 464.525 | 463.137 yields -3.47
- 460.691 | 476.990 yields -3.38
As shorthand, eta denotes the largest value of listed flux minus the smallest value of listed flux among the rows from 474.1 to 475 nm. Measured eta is 3.0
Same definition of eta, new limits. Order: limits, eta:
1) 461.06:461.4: 1.5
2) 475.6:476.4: 3.2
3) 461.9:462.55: 4.4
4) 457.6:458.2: 0.9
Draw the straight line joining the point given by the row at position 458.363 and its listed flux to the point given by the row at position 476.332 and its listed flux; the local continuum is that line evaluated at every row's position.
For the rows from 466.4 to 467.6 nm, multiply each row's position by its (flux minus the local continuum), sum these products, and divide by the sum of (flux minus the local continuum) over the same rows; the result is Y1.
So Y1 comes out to 466.91 nm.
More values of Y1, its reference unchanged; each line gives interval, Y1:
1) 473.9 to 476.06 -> 475.18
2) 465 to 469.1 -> 466.75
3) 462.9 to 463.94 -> 463.36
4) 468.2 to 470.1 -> 469.37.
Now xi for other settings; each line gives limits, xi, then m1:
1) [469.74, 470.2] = 13.4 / 22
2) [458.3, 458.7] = 13.8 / 24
